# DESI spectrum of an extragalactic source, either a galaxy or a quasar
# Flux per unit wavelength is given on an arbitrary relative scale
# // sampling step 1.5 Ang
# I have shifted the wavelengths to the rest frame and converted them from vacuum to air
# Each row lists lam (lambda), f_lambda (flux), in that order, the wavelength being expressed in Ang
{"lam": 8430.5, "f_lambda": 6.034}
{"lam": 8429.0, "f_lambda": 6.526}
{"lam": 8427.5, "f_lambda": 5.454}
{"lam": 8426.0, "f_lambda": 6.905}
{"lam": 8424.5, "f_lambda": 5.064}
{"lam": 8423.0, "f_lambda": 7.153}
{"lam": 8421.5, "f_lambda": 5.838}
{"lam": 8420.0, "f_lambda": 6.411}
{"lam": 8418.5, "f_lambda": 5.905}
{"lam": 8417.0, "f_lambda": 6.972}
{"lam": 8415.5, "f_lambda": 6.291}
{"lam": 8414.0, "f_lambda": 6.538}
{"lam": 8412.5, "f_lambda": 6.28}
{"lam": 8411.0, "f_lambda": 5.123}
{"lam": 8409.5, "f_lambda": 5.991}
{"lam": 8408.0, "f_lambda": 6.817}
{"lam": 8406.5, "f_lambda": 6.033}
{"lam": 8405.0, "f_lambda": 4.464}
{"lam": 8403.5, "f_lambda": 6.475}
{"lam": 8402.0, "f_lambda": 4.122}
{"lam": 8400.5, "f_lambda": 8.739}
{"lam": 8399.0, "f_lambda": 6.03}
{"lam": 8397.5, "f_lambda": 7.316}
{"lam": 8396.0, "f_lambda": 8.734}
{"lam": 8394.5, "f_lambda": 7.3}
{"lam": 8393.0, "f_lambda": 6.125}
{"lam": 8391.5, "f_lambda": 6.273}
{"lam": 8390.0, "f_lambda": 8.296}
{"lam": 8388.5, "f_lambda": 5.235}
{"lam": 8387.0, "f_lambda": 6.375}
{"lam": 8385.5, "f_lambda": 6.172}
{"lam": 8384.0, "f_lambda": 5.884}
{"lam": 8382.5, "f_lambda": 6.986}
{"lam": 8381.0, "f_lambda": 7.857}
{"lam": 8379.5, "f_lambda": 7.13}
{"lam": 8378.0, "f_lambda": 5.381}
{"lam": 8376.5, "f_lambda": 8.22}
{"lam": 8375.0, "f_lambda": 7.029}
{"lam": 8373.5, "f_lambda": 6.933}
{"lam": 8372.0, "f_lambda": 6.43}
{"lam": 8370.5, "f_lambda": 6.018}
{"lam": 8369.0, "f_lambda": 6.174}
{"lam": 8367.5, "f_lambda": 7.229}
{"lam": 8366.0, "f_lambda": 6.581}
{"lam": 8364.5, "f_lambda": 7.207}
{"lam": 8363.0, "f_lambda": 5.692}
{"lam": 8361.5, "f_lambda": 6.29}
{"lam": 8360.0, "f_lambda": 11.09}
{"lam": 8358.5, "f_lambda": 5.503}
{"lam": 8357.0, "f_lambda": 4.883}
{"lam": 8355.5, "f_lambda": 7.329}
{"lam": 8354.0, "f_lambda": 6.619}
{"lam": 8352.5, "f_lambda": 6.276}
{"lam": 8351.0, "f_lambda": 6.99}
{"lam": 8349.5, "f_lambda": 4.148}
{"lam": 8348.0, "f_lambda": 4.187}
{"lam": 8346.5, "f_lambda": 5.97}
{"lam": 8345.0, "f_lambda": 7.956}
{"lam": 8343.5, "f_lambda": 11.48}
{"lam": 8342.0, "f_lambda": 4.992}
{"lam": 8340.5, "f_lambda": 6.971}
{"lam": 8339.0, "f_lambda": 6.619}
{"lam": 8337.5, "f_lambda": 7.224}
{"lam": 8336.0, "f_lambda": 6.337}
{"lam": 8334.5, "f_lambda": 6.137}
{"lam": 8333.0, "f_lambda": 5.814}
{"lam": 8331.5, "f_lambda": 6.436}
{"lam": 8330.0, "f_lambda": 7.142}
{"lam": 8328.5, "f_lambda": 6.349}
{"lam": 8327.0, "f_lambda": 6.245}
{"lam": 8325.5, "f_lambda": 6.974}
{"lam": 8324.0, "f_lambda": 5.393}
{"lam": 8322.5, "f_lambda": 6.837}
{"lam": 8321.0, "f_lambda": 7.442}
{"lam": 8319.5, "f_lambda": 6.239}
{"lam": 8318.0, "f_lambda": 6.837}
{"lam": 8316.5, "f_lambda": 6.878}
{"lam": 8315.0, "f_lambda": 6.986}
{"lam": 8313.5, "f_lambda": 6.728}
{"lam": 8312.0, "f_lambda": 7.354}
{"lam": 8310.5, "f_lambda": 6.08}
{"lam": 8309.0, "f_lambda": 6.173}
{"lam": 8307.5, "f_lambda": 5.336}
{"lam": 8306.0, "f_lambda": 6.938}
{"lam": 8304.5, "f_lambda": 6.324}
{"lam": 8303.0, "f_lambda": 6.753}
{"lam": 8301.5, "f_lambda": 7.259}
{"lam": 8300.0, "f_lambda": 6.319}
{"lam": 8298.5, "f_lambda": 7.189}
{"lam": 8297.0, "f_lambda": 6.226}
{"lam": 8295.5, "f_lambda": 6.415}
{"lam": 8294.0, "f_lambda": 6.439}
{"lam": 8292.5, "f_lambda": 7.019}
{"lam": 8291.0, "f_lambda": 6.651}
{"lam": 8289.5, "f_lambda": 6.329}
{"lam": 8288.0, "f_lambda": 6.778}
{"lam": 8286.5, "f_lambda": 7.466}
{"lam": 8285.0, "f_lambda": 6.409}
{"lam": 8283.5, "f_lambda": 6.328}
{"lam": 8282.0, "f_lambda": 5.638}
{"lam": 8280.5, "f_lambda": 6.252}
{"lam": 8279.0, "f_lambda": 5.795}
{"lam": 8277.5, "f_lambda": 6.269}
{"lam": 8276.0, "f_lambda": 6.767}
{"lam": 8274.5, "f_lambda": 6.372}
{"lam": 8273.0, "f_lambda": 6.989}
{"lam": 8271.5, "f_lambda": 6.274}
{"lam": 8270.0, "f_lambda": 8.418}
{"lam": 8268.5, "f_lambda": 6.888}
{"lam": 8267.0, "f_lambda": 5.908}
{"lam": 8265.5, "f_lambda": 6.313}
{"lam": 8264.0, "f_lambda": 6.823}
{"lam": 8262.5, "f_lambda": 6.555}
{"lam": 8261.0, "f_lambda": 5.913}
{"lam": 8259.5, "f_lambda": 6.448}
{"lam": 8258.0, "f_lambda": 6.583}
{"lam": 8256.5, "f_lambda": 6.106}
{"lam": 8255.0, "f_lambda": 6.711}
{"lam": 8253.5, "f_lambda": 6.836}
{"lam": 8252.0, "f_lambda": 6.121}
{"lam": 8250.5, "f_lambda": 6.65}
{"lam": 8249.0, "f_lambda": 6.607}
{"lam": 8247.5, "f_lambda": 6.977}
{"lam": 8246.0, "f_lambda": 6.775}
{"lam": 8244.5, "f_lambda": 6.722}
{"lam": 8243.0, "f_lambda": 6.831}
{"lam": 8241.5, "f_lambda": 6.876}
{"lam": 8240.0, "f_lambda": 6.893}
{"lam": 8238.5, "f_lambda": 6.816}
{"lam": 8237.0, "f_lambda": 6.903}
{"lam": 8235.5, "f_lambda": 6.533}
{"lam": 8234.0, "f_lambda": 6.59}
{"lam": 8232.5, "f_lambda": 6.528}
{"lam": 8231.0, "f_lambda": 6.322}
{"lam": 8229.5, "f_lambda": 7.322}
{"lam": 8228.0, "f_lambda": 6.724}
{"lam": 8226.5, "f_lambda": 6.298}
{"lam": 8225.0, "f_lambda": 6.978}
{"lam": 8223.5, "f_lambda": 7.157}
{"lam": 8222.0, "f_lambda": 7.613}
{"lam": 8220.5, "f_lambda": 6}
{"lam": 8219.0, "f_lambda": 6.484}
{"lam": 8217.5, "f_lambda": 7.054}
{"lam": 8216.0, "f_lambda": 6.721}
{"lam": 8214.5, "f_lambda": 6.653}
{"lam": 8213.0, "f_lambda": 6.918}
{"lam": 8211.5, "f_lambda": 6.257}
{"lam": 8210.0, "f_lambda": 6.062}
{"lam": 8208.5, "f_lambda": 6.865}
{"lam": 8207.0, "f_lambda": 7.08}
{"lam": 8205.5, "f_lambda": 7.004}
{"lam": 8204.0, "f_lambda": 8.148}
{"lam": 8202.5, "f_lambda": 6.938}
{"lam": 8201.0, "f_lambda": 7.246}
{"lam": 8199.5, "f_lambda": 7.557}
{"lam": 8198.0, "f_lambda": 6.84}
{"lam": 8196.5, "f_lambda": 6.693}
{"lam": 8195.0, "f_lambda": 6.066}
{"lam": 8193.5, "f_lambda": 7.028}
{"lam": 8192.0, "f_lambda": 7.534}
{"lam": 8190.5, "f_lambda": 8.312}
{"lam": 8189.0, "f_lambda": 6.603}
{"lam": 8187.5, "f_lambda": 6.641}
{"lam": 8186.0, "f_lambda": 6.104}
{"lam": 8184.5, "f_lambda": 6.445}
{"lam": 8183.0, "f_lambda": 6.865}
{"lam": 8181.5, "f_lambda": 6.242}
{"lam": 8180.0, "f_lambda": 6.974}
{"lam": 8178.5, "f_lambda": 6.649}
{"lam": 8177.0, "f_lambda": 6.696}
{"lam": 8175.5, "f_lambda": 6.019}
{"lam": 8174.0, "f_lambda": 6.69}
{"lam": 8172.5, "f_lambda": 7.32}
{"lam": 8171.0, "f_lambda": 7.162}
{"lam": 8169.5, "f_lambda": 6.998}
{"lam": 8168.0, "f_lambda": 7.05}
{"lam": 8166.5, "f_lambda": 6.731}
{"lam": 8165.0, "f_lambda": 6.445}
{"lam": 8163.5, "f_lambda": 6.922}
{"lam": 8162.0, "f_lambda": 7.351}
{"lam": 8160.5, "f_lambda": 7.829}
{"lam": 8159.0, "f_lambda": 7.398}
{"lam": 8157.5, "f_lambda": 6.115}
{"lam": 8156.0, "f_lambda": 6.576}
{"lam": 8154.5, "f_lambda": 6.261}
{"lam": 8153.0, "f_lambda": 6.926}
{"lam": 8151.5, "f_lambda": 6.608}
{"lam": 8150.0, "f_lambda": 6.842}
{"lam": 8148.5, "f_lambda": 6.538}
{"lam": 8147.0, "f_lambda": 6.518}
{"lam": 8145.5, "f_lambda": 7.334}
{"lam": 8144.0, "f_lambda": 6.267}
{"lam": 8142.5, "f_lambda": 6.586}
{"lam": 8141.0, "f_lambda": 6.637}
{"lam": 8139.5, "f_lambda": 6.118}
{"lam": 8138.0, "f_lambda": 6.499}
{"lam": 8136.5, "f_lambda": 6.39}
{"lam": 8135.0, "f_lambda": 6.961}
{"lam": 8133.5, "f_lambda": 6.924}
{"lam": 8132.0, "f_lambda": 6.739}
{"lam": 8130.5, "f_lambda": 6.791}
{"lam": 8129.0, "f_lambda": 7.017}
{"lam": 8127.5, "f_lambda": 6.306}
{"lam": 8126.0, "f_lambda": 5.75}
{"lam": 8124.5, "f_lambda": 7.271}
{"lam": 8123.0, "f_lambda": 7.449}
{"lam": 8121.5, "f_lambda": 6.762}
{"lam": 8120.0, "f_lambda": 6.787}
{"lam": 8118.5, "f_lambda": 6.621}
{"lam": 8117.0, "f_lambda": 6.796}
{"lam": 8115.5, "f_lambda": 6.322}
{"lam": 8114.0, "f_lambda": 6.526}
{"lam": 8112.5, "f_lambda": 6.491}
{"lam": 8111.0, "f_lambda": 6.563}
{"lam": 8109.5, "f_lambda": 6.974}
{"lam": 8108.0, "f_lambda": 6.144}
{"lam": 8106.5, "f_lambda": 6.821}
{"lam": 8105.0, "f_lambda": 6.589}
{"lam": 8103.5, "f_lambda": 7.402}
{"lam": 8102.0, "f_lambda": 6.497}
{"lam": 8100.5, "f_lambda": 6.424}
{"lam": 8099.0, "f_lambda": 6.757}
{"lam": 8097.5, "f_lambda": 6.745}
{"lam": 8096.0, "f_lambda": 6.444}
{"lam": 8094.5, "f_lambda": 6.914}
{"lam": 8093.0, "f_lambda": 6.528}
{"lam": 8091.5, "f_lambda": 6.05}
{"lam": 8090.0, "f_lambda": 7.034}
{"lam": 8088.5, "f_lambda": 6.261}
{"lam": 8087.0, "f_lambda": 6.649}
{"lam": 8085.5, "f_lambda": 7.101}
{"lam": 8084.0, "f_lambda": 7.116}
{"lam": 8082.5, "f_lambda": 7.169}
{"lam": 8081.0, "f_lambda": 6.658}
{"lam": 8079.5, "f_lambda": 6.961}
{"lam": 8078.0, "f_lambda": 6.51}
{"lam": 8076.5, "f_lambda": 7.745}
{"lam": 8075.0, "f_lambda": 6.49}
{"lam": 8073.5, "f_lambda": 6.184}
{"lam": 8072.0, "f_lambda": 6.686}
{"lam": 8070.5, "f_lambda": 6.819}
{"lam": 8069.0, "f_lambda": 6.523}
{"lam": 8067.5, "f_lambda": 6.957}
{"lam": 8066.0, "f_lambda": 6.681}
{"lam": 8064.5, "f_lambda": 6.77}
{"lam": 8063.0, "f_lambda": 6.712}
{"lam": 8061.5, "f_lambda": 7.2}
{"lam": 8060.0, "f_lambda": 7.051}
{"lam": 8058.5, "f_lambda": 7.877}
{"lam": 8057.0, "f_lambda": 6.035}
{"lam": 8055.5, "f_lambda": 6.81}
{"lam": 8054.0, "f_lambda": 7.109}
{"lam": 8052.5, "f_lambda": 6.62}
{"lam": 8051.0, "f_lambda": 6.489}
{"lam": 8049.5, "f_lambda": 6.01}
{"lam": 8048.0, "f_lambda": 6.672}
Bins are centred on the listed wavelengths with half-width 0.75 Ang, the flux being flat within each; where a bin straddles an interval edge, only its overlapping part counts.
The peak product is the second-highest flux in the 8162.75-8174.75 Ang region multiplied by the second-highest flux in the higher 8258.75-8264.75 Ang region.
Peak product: 46.9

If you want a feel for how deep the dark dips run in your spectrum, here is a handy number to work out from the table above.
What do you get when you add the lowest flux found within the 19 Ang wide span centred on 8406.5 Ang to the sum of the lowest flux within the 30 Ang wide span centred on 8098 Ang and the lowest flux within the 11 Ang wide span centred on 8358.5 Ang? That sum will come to 15.1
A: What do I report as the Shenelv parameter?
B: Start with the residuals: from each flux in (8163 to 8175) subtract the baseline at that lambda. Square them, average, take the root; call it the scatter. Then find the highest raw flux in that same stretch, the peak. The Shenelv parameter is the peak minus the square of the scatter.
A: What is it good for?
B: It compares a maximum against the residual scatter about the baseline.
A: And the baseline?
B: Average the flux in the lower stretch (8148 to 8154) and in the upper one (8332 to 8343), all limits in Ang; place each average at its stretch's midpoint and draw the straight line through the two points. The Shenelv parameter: 7.2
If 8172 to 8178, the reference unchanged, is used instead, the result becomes 7.1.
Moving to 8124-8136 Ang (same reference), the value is 7.1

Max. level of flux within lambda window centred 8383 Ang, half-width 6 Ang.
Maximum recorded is 7.857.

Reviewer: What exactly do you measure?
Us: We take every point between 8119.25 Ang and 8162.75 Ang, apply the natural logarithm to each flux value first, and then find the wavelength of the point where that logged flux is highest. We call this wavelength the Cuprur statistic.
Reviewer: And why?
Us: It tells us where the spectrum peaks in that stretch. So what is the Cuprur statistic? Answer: 8160.5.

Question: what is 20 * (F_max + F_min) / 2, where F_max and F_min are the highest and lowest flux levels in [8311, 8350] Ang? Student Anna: 156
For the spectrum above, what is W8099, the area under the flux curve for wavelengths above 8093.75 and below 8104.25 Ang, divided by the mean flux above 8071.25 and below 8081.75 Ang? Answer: 10.5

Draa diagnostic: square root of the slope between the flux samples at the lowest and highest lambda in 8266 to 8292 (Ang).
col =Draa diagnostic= 0.176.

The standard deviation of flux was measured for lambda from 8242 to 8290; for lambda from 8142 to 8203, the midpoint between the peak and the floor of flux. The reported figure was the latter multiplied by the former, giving 3.7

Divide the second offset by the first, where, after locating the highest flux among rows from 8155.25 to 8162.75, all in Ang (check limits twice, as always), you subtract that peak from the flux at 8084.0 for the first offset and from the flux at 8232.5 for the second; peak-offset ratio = 1.82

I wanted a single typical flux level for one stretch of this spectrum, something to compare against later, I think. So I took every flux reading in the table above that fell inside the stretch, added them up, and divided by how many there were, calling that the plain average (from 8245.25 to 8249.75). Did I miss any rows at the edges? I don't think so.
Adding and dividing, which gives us 6.8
